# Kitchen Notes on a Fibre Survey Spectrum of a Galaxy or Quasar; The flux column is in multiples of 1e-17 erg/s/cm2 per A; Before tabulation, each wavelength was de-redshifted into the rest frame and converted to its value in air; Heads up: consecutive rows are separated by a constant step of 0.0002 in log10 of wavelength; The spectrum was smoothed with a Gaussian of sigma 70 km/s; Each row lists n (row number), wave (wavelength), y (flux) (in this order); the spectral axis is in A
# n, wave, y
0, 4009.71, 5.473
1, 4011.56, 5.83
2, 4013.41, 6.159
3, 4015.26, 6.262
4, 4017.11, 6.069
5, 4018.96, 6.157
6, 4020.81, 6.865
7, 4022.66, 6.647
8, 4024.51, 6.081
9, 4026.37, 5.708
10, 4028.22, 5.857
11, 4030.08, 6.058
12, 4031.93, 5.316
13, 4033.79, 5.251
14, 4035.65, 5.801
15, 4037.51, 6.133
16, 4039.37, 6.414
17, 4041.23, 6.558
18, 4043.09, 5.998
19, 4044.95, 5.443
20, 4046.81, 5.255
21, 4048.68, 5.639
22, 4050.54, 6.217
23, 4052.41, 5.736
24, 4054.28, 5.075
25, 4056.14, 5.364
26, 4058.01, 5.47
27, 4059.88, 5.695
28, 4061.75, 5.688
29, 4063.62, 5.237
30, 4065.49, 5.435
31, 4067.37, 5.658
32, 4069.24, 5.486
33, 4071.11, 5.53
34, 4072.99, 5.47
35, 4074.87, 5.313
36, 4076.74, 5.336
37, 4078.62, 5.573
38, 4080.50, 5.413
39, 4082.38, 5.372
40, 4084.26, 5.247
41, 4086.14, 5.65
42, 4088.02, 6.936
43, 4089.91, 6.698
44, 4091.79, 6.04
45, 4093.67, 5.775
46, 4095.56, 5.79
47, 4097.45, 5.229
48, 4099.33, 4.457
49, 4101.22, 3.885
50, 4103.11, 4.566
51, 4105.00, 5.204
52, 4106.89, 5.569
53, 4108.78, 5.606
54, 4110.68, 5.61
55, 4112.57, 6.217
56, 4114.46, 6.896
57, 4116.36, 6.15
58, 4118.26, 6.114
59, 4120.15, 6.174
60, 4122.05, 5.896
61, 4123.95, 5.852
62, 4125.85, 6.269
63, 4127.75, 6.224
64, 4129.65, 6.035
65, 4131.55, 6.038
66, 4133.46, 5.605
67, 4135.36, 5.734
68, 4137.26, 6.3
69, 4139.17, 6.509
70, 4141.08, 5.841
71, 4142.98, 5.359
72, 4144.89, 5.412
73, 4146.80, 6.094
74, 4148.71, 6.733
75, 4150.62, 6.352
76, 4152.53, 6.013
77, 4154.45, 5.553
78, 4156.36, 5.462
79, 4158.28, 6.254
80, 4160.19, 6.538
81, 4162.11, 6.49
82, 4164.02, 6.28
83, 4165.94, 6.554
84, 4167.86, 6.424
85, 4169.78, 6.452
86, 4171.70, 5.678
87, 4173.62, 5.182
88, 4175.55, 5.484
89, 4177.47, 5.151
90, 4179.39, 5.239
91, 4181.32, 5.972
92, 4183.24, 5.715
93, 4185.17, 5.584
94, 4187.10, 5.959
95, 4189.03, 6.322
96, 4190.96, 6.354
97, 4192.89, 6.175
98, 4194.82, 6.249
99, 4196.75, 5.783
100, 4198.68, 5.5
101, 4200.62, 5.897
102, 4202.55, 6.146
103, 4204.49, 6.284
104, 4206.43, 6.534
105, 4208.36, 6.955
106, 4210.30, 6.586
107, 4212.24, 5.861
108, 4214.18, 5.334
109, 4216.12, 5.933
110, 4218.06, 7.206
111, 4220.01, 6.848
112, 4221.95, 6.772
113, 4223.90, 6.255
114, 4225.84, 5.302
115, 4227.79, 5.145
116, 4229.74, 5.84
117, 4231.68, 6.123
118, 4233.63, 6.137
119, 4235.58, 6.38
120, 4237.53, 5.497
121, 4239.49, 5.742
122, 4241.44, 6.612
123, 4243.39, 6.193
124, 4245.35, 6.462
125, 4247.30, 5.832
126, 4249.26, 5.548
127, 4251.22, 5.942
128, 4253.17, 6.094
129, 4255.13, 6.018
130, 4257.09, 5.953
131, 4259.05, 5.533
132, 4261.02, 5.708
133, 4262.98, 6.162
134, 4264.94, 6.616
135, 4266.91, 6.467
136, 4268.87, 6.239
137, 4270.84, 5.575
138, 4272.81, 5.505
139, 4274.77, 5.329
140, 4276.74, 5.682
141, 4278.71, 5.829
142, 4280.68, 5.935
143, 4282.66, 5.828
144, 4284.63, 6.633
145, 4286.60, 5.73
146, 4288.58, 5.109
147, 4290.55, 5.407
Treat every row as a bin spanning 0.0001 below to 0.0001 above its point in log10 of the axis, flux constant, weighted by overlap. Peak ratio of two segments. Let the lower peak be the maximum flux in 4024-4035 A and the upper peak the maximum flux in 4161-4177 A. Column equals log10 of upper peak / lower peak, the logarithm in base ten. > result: 0.03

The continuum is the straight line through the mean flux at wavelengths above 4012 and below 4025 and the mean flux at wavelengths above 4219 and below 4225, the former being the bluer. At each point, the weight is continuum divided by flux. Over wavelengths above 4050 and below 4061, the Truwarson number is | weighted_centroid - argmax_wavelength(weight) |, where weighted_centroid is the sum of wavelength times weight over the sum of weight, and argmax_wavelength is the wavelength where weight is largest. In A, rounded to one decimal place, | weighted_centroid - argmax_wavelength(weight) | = 1.0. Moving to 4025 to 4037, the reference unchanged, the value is 2.7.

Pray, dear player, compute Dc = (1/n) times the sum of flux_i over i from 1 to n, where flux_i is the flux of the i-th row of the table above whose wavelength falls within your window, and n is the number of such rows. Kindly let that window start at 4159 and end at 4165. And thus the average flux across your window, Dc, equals 6.44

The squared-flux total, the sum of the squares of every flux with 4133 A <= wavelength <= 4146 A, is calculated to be 238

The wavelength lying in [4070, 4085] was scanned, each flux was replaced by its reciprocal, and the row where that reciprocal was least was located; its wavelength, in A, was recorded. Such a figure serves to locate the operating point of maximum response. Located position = 4078.62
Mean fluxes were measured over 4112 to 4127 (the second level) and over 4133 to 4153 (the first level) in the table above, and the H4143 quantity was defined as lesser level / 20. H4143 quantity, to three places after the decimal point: 0.300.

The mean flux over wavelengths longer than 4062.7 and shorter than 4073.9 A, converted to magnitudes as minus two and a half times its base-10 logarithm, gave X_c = -1.84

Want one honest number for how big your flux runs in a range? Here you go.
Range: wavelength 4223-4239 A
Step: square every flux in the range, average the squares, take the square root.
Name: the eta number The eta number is 5.9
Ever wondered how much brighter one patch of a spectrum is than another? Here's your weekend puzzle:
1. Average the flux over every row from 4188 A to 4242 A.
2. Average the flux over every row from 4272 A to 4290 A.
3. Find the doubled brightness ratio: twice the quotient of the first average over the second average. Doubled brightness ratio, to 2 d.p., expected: 2.14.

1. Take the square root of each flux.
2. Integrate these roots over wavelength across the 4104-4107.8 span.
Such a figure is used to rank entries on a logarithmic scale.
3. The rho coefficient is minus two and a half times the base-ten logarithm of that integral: -2.36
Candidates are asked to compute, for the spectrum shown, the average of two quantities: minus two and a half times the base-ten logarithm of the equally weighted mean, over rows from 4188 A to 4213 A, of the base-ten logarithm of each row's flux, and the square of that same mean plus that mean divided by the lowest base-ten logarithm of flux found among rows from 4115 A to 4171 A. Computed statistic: 0.98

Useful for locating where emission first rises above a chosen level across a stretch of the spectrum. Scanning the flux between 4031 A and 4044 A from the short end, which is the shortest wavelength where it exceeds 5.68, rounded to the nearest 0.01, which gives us 4035.65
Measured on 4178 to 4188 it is 4181.32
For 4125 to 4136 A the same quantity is 4125.85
